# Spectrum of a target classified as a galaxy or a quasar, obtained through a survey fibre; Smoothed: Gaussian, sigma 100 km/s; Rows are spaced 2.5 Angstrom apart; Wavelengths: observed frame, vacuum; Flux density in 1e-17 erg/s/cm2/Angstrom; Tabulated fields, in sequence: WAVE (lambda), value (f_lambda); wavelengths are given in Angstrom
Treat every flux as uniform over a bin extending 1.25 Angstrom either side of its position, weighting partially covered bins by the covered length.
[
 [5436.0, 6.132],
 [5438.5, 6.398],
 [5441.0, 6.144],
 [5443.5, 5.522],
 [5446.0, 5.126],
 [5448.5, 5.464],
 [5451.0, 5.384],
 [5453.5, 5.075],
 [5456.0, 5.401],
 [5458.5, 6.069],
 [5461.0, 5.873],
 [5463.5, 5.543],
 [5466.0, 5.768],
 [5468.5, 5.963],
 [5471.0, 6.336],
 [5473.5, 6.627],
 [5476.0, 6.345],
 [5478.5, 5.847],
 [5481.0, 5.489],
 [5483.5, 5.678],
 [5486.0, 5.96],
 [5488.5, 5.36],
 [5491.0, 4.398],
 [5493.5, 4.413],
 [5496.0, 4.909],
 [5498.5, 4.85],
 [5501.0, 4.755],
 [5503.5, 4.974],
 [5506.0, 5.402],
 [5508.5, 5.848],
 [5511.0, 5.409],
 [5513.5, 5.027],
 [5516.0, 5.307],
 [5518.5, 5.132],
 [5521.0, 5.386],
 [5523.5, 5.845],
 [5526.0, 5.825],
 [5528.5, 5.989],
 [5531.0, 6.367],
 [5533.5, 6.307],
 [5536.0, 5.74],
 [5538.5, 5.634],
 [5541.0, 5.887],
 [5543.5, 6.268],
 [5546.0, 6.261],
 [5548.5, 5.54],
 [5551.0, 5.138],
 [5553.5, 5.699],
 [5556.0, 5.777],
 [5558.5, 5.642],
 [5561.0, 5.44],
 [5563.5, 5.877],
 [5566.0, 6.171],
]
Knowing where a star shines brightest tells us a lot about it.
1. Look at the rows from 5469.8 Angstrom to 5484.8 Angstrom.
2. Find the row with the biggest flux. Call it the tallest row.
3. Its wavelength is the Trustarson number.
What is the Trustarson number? 5473.5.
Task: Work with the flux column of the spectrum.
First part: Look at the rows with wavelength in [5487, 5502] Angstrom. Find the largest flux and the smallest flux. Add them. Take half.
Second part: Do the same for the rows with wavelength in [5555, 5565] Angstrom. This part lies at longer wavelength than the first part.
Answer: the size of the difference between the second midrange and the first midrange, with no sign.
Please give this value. 0.78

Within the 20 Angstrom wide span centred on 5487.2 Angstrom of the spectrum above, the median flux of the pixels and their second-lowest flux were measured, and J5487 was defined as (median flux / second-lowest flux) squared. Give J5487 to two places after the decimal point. 1.51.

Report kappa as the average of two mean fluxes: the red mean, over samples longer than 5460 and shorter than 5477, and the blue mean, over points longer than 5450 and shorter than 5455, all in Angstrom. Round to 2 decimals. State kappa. 5.65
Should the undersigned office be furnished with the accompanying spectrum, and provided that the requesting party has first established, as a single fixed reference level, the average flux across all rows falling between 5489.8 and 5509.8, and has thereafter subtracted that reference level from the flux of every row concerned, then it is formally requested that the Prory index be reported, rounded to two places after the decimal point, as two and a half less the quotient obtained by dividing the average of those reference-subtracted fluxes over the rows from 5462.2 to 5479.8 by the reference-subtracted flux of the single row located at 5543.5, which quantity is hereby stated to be 1.66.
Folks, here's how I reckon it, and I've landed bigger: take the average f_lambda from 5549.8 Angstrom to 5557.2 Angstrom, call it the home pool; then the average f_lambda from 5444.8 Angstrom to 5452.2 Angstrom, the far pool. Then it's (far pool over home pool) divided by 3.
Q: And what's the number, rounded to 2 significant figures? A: 0.32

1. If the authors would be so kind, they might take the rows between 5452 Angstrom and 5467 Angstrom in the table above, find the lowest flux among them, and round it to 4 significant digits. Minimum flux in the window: 5.075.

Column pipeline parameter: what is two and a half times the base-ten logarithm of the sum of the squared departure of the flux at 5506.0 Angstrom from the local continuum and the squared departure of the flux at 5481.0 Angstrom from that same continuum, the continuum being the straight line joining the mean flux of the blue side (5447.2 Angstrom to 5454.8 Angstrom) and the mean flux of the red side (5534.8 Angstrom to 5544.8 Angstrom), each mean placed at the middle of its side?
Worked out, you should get -2.9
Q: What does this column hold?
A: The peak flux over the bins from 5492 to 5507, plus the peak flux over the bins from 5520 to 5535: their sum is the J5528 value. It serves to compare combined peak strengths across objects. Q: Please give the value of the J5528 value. 11.8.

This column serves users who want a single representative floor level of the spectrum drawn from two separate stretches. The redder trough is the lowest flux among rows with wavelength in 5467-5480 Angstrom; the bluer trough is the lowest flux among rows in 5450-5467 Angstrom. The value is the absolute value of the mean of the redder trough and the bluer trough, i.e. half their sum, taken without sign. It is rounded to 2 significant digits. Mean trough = 5.5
